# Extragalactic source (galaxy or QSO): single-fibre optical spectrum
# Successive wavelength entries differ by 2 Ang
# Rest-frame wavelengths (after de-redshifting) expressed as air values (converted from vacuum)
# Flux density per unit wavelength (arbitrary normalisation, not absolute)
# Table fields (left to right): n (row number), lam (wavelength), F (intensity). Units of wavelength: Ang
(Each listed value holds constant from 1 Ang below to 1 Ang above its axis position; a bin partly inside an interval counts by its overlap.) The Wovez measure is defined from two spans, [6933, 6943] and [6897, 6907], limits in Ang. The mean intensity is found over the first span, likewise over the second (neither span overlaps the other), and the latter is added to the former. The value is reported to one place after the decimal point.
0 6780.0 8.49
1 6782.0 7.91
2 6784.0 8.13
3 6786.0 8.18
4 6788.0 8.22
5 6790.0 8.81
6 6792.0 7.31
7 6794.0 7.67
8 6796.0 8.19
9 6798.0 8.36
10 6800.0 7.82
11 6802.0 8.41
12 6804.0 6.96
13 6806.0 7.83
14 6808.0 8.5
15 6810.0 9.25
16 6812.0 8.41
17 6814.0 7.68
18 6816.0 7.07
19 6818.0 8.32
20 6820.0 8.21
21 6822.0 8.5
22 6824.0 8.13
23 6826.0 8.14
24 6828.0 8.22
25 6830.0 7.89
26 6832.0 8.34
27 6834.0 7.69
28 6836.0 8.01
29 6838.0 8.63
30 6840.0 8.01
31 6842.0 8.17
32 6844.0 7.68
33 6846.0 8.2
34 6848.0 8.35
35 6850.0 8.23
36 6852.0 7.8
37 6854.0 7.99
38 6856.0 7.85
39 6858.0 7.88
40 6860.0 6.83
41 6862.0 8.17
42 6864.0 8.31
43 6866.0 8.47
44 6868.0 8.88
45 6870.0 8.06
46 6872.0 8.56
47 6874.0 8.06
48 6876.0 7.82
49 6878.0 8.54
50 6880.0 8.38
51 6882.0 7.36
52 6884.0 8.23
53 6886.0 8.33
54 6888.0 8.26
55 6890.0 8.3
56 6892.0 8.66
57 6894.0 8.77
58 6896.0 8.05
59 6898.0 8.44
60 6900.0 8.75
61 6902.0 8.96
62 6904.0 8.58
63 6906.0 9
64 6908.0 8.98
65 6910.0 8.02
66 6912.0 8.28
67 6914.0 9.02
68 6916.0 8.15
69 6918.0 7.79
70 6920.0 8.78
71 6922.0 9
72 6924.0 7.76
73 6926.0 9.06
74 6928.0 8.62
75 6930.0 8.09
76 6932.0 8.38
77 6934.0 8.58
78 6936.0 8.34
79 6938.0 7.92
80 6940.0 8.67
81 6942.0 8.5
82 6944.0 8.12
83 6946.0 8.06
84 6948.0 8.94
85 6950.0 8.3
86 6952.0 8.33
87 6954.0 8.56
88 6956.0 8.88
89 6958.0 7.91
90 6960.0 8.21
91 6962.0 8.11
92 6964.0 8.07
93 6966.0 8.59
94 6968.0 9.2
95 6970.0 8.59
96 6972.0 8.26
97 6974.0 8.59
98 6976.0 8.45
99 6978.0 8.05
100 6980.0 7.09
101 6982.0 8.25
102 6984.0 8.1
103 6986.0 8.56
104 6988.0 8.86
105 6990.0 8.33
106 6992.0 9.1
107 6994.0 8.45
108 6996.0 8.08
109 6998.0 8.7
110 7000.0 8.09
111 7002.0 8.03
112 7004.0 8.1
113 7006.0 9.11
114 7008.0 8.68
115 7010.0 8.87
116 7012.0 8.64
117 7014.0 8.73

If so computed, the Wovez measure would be 17.1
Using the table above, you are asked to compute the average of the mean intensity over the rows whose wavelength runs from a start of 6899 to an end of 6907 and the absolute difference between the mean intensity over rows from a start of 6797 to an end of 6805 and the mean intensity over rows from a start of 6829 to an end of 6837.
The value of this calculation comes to 4.46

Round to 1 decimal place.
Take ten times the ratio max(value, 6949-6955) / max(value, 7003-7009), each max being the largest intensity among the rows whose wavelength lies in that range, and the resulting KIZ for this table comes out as 9.4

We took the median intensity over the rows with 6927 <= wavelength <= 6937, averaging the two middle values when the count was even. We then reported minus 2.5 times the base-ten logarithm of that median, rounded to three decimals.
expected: -2.308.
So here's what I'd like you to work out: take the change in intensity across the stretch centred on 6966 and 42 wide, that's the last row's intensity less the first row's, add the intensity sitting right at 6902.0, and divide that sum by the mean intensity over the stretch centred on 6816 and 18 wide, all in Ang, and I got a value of 1.15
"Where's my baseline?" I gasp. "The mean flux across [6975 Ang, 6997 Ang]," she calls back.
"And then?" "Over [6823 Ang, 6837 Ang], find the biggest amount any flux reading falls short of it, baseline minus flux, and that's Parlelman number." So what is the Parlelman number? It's 0.6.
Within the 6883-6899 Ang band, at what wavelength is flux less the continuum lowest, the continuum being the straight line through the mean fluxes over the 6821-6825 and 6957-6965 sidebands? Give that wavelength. 6896.0 Ang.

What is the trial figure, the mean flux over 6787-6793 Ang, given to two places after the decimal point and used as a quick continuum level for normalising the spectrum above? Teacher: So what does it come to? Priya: 8.11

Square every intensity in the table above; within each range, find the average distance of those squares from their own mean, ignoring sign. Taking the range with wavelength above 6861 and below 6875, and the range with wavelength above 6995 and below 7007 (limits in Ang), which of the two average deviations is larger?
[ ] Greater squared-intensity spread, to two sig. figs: 6.3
